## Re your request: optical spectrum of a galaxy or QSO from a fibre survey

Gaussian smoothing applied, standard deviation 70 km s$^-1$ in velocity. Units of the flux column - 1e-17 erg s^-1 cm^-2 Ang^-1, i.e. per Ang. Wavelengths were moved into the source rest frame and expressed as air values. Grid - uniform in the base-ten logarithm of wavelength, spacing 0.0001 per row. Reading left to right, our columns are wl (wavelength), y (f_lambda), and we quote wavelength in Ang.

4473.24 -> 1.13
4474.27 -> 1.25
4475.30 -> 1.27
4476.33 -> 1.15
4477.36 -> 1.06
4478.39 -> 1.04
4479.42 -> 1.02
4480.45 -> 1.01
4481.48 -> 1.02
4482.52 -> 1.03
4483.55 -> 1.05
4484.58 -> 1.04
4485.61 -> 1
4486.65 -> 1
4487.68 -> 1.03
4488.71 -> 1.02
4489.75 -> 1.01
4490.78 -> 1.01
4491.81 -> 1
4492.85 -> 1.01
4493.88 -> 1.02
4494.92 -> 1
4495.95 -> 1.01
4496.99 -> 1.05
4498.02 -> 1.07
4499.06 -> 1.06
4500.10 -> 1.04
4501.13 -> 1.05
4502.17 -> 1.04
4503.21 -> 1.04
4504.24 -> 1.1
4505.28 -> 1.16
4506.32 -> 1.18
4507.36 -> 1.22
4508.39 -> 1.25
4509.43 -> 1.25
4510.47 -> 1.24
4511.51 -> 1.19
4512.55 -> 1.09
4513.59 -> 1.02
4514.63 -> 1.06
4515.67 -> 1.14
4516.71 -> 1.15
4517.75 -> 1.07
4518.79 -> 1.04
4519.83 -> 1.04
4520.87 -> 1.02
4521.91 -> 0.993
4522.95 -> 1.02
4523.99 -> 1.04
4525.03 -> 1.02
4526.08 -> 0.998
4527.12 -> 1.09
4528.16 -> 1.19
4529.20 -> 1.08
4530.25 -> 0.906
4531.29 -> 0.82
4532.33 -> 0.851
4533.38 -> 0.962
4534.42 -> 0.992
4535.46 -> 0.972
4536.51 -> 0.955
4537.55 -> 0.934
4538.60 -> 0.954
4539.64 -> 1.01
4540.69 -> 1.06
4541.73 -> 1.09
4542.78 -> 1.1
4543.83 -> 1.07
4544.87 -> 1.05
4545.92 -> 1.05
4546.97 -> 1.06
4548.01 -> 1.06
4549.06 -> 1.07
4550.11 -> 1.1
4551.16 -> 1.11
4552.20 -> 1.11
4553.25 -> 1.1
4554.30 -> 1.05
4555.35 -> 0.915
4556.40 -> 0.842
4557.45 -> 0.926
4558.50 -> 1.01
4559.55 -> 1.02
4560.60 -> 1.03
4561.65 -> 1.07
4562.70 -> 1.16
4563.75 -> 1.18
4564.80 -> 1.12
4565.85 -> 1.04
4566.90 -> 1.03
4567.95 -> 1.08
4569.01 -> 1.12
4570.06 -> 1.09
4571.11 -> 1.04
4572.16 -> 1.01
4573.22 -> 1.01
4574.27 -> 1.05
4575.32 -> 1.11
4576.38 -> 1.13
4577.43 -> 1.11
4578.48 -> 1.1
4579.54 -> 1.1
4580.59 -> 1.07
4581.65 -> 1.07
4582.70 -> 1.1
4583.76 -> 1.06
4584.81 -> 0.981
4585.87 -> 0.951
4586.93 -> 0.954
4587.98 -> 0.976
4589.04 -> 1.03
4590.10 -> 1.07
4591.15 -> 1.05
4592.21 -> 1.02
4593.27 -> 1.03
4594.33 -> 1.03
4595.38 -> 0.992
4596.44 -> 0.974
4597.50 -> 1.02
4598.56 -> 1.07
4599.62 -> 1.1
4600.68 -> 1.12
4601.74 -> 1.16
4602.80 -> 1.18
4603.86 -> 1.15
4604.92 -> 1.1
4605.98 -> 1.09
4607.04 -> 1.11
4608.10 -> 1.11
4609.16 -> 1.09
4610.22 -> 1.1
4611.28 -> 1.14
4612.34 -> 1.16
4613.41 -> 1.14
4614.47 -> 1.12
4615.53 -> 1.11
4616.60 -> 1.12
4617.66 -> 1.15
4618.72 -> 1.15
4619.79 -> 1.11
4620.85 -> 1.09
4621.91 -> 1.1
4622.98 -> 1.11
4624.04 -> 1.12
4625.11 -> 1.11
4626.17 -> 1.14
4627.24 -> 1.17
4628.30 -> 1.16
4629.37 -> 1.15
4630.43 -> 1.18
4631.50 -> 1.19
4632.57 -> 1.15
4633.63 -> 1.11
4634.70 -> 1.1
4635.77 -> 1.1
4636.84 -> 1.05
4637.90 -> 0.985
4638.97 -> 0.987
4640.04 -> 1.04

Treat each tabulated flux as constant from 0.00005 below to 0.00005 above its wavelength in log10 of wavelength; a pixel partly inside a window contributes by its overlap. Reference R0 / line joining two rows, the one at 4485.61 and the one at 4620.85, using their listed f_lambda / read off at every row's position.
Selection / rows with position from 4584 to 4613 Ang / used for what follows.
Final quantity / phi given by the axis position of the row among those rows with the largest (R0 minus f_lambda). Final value 4585.87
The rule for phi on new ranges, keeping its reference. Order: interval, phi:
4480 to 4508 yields 4494.92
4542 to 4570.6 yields 4556.40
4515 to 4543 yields 4531.29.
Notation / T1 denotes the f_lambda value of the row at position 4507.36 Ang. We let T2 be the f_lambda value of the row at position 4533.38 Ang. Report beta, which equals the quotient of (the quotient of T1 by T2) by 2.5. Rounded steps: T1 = 1.22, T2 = 0.962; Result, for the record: 0.507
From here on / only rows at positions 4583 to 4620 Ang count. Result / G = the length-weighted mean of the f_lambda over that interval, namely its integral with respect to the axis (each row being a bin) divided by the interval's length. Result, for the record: 1.08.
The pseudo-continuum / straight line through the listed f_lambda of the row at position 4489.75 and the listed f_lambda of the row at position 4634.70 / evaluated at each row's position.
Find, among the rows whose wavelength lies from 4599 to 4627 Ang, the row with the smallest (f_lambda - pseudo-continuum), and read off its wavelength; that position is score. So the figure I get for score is 4620.85 Ang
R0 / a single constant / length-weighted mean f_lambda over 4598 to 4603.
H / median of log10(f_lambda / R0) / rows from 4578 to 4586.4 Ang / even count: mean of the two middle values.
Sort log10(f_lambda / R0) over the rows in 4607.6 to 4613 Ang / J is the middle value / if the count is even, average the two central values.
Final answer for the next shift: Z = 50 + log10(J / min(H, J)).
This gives 49.3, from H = -0.02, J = -0.004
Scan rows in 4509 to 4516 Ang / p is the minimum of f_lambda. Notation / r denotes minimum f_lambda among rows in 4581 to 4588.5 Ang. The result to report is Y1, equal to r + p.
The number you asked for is 1.97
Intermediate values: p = 1.02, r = 0.951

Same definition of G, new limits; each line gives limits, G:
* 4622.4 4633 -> 1.15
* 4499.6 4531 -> 1.09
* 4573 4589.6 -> 1.05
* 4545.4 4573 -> 1.05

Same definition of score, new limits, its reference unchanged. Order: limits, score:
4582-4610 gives 4585.87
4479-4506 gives 4494.92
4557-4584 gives 4557.45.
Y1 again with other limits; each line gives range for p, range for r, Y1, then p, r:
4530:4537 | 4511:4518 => 1.84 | 0.82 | 1.02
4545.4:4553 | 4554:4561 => 1.89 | 1.05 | 0.842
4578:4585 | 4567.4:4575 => 1.99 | 0.981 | 1.01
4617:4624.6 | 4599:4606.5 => 2.18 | 1.09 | 1.09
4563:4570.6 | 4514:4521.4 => 2.05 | 1.03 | 1.02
